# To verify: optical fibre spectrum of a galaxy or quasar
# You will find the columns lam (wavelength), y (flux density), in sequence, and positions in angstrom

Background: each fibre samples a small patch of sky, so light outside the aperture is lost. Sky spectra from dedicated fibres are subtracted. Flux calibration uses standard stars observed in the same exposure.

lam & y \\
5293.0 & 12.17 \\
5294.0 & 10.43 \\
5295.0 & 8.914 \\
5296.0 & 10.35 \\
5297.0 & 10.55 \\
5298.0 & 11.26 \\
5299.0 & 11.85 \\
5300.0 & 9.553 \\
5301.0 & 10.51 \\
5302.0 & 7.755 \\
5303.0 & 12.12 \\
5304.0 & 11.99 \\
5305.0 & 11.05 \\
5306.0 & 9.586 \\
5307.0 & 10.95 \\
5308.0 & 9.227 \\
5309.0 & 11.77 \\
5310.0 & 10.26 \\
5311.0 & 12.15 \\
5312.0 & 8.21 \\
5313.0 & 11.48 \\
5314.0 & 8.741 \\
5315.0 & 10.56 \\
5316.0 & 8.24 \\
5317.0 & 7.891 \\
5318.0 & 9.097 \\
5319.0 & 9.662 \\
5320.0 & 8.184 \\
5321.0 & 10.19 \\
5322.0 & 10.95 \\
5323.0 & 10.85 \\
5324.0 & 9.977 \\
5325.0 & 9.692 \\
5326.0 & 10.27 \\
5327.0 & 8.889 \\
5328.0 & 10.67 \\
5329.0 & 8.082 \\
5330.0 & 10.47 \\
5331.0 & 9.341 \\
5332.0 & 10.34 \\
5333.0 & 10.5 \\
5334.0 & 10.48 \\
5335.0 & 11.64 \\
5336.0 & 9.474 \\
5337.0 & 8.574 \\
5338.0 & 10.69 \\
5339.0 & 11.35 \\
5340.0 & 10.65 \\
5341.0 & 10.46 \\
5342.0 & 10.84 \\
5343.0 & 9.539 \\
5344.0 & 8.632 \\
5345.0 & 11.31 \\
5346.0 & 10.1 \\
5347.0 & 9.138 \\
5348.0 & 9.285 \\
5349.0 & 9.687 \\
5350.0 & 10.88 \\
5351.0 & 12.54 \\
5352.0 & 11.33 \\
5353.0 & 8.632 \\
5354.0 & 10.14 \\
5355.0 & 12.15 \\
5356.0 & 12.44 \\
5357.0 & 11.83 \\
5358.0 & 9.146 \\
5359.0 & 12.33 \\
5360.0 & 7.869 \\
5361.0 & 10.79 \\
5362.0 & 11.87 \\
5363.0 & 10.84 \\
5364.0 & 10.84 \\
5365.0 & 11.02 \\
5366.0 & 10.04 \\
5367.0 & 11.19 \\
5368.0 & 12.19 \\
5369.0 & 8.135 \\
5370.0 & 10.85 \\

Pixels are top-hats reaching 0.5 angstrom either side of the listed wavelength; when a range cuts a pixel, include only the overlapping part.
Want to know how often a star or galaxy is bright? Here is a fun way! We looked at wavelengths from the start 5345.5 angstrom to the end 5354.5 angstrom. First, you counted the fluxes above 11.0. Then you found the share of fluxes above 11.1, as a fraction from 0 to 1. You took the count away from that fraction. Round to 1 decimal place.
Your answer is -1.8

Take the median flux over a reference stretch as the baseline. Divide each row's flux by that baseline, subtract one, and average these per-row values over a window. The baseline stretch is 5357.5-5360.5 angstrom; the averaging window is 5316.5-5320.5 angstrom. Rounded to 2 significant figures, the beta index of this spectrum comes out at -0.048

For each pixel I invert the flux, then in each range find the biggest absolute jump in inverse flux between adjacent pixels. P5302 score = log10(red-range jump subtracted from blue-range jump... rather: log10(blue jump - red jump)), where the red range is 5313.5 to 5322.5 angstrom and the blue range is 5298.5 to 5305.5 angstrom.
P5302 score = -1.70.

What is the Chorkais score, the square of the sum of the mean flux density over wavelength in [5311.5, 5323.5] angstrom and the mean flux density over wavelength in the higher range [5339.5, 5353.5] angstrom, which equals 389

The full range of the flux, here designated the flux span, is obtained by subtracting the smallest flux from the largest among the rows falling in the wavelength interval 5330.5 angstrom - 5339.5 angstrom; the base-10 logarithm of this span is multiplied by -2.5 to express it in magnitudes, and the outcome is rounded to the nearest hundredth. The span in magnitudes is -1.22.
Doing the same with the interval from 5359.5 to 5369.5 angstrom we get -1.59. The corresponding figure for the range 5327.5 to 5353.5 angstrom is -1.62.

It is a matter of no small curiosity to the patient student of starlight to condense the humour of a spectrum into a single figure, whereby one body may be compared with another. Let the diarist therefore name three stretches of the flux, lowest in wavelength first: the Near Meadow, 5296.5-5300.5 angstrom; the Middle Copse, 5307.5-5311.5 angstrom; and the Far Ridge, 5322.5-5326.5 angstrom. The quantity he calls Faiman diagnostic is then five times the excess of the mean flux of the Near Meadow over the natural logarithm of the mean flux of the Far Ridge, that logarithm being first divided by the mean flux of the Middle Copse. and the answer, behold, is 52.9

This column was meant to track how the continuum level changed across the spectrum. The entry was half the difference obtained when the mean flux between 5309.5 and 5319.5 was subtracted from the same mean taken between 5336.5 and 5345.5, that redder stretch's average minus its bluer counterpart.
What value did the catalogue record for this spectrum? 0.3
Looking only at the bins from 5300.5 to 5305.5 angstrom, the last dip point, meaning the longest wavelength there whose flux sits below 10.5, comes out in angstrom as 5302.0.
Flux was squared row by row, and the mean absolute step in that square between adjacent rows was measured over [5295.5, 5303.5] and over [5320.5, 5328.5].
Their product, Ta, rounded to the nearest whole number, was 560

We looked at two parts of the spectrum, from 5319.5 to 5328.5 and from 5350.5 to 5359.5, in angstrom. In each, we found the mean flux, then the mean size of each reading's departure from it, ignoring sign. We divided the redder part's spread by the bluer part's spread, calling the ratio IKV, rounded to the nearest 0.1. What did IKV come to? 1.8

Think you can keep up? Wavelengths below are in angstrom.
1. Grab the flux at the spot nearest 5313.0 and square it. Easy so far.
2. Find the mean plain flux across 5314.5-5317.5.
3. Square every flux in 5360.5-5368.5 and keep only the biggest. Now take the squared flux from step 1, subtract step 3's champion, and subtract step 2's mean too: -26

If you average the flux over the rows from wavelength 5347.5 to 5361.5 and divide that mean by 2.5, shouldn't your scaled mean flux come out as 4.26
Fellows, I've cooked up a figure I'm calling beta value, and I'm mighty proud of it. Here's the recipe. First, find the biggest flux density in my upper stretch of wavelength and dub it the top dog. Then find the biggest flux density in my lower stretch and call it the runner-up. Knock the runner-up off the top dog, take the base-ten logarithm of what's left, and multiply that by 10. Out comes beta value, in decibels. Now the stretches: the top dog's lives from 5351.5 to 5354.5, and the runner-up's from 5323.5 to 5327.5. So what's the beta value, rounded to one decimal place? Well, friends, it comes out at 0.3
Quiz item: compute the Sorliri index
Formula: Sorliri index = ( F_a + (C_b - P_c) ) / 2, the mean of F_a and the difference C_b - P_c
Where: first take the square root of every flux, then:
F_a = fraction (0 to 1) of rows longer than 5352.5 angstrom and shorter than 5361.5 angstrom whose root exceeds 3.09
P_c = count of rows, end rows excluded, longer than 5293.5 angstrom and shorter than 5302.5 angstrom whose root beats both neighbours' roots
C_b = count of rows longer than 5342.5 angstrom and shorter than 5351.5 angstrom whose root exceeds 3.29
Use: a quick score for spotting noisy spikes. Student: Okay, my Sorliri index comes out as 0.83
